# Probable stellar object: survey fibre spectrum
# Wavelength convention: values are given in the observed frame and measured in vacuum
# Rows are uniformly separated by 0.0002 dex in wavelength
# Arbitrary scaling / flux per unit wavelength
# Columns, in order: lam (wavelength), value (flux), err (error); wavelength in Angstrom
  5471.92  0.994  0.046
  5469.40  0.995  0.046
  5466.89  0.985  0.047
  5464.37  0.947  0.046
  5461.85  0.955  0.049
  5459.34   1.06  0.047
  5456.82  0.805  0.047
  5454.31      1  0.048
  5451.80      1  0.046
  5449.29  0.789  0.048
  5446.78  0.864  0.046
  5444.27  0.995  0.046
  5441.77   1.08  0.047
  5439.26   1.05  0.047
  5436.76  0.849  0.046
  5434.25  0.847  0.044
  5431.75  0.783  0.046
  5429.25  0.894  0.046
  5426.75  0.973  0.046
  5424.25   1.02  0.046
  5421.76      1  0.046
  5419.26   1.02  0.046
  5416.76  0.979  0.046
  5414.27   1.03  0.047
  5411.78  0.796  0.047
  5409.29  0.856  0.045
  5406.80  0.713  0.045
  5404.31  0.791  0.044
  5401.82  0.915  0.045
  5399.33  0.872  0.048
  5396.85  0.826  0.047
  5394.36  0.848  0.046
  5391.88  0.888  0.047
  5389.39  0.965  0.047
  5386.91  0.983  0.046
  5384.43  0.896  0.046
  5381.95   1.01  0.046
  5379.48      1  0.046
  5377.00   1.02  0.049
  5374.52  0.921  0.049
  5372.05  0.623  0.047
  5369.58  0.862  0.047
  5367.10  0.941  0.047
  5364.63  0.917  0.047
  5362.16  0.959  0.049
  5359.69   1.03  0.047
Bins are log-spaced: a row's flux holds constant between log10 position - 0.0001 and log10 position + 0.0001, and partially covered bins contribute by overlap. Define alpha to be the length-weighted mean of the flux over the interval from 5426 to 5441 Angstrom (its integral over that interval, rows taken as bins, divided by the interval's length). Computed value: 0.902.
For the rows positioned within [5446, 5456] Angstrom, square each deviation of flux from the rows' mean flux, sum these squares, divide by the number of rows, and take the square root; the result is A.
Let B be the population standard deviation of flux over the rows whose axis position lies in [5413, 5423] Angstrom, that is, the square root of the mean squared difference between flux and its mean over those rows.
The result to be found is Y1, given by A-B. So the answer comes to 0.07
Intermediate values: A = 0.091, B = 0.02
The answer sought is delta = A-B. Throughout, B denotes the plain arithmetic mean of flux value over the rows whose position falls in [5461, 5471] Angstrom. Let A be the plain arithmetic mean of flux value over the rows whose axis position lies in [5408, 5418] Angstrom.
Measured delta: -0.055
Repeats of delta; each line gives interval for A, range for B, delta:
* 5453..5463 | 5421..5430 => -0.017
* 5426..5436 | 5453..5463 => -0.081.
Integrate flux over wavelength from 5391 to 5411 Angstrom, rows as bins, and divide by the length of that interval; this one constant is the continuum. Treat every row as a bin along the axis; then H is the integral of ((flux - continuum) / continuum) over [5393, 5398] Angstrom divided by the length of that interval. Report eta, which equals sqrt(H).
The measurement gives 0.04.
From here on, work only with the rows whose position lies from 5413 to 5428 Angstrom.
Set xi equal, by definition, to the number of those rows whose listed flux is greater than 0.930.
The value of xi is 6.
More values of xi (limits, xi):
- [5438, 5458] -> 5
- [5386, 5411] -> 2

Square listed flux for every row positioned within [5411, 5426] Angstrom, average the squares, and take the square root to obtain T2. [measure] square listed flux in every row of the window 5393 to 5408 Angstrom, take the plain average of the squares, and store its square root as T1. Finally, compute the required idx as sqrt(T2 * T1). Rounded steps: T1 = 0.83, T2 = 0.978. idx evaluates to 0.90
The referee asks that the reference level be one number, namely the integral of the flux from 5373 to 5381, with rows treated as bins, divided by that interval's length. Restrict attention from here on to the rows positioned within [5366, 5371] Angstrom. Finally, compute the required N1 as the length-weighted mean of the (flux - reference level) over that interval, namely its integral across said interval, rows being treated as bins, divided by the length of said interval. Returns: -0.08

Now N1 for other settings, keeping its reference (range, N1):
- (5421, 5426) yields 0.04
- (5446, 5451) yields -0.13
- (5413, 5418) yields 0.03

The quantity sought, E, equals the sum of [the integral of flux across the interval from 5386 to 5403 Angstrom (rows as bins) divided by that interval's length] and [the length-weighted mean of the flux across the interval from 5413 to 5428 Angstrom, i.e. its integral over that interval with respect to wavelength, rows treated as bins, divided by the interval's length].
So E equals 1.90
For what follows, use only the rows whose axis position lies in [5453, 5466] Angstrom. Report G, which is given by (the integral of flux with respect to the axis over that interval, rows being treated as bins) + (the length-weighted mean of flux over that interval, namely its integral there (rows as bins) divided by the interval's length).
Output 13.4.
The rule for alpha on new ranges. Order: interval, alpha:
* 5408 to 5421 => 0.938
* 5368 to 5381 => 0.890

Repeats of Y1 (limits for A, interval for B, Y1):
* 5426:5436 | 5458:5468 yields 0.02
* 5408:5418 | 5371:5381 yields -0.07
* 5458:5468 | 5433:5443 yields -0.06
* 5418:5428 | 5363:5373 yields -0.11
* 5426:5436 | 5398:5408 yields -0.01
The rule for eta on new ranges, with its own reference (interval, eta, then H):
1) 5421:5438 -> 0.29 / 0.08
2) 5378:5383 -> 0.45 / 0.20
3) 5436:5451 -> 0.36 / 0.13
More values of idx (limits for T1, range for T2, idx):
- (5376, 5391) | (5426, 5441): 0.94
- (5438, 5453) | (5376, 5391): 0.97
